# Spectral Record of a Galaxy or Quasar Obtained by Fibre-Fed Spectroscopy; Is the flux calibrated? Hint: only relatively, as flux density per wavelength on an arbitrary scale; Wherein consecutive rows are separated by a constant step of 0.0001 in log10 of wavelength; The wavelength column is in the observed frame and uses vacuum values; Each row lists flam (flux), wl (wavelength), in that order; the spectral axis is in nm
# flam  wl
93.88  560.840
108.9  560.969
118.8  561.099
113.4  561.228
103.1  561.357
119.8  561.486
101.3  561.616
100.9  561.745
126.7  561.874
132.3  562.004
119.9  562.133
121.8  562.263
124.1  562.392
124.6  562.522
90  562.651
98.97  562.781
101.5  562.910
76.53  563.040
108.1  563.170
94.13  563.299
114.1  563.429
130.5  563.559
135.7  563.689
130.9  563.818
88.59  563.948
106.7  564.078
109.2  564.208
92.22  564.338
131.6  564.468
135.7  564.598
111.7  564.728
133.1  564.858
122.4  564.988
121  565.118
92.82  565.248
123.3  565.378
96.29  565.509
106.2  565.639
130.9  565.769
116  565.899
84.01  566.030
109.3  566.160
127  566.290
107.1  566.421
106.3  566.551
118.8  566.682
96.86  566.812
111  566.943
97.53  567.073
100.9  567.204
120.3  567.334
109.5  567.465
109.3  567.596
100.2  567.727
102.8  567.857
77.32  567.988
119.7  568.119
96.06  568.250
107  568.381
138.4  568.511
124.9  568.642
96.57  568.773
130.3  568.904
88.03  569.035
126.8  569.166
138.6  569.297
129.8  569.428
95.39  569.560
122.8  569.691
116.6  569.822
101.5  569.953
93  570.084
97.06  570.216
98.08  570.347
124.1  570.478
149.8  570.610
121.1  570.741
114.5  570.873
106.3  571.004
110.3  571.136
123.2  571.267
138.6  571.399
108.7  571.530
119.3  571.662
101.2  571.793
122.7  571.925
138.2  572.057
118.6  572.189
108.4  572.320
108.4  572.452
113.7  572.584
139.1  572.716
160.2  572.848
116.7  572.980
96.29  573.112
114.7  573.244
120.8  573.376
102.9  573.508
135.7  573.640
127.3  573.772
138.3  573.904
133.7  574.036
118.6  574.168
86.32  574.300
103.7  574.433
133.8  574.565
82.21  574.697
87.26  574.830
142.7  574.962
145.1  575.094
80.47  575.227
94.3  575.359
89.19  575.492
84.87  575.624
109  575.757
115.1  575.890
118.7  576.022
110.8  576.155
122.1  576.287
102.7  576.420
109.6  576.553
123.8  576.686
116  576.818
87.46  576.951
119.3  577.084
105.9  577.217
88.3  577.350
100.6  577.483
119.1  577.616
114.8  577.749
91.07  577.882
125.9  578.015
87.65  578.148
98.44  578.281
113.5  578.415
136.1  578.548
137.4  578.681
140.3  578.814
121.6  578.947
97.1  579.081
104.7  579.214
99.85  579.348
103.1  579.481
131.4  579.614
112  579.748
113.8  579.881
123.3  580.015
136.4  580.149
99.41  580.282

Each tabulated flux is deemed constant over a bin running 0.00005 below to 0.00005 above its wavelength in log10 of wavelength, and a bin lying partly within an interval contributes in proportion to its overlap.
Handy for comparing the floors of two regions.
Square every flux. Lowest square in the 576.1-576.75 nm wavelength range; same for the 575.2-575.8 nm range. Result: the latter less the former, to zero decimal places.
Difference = -4072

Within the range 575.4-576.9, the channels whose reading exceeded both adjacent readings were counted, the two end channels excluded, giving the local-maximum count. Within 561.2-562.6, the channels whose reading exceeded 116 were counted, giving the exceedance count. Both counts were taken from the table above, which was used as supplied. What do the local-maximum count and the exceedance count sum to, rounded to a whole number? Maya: 10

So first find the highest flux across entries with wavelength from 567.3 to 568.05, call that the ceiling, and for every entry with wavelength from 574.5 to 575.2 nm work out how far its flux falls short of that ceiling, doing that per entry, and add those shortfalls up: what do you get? 10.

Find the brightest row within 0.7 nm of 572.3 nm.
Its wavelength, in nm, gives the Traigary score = 572.848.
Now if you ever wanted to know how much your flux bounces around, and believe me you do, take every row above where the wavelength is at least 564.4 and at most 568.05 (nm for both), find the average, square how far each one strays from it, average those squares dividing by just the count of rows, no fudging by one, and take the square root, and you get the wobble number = 14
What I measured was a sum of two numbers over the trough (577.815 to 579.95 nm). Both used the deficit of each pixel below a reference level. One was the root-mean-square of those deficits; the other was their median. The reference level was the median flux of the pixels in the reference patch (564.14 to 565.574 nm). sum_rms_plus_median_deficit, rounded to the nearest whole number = 26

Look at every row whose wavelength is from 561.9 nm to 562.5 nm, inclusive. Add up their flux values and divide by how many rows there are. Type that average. 125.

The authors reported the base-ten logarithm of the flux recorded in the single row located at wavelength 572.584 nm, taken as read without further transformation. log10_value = 2.06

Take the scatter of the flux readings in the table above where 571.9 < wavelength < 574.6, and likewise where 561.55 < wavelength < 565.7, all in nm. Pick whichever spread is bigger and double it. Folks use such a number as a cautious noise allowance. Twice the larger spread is 34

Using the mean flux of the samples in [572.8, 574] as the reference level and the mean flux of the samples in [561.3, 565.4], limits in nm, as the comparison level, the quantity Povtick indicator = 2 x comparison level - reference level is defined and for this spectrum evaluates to 103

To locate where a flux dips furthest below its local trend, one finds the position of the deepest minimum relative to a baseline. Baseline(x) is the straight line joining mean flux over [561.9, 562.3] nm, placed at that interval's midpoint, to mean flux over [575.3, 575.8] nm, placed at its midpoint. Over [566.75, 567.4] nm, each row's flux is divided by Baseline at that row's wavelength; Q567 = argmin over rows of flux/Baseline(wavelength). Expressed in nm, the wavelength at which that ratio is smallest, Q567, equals 566.812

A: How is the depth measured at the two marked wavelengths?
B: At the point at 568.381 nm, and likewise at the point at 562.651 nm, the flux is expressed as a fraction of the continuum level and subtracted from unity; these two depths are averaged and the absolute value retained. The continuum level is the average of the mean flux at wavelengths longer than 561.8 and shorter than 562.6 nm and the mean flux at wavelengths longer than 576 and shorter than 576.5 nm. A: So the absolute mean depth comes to 0.17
